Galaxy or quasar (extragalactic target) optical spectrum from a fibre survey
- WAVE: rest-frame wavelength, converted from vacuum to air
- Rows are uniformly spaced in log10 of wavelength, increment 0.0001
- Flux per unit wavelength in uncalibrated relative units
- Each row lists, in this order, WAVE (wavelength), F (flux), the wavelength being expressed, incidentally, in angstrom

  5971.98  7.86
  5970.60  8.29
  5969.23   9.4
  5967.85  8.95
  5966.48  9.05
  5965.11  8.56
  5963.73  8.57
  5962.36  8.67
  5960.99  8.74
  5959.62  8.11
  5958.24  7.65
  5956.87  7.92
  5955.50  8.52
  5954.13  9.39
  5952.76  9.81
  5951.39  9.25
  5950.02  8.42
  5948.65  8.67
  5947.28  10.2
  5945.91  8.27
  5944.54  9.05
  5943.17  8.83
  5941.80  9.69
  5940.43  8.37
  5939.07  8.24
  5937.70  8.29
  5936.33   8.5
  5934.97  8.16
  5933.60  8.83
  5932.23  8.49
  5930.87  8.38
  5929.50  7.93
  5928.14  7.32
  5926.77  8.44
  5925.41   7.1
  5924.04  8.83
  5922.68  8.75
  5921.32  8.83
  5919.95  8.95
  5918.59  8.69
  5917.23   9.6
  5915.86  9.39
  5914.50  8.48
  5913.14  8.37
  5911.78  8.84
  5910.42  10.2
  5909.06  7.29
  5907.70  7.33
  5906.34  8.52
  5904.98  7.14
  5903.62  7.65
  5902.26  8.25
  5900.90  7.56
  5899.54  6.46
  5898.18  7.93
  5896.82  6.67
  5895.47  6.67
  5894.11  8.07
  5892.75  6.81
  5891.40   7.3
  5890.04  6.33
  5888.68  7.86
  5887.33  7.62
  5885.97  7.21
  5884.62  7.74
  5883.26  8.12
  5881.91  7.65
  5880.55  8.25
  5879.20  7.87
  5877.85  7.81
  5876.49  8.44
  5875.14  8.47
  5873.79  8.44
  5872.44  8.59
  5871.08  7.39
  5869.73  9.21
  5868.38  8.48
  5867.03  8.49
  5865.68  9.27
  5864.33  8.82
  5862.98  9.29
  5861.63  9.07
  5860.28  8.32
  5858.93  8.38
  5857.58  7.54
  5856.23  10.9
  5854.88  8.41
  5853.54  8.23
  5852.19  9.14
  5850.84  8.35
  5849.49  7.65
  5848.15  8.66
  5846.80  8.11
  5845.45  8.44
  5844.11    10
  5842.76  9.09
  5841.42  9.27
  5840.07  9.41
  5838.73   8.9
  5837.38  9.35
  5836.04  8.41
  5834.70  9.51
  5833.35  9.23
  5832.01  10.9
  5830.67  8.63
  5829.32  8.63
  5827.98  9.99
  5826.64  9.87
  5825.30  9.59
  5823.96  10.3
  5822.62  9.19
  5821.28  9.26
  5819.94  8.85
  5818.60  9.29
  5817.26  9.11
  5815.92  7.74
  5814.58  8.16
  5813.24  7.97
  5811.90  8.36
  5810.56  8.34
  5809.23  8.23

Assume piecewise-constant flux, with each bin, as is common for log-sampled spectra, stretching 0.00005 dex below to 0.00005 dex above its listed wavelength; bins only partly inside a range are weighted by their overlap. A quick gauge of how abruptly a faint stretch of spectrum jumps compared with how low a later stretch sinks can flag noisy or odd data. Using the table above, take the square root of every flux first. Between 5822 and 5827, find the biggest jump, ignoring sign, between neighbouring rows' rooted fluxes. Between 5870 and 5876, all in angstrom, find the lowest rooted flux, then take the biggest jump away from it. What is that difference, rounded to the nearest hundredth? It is 2.54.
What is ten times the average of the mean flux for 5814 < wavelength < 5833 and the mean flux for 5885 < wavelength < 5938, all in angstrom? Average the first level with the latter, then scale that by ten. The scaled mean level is 86.4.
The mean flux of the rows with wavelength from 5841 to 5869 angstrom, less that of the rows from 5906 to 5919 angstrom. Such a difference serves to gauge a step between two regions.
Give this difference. 0.1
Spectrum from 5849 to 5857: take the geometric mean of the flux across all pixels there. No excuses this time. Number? 8.72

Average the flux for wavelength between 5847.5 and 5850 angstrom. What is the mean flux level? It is 8.2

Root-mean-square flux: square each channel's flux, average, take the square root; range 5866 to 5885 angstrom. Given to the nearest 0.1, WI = 8.2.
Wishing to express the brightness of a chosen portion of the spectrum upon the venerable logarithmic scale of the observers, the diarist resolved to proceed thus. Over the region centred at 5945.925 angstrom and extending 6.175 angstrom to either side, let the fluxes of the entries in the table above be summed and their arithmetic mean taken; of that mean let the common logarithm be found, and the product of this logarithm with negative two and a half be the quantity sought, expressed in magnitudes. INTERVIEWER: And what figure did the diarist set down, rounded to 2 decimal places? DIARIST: -2.38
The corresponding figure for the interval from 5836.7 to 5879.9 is -2.35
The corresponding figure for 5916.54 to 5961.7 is -2.34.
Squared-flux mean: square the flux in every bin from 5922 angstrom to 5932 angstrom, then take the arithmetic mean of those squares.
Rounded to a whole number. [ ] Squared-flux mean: 66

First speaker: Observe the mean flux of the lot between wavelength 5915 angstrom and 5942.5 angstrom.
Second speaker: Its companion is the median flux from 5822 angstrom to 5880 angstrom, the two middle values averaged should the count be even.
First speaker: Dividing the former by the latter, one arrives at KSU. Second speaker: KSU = 0.99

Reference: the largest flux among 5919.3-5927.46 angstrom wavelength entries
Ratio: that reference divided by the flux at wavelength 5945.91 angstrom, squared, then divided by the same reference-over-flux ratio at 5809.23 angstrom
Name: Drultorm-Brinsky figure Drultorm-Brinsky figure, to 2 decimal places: 1.08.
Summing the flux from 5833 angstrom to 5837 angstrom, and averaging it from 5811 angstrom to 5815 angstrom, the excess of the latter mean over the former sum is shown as -19.0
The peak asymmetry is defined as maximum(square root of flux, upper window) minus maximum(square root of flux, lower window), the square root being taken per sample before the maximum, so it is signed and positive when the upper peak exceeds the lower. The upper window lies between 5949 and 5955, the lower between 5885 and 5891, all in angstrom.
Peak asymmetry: 0.33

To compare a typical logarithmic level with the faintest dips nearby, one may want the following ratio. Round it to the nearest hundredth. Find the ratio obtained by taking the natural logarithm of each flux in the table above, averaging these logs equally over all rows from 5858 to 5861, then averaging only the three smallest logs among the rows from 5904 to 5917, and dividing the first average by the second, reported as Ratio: 1.07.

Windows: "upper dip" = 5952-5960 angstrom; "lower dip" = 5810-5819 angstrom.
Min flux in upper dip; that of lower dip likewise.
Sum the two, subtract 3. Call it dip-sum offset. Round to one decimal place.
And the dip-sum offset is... 12.4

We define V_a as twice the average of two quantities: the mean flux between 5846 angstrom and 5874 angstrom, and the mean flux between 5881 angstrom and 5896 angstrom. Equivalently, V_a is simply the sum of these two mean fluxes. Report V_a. 16.0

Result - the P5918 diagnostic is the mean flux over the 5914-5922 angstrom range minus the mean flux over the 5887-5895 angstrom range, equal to 1.7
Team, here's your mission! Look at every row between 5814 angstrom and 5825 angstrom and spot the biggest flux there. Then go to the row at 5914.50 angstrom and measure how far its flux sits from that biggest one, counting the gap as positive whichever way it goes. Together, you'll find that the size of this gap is 1.82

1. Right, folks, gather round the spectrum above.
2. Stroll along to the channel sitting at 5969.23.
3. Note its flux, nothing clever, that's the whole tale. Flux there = 9.4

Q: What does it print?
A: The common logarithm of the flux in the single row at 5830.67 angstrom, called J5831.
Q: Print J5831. 0.936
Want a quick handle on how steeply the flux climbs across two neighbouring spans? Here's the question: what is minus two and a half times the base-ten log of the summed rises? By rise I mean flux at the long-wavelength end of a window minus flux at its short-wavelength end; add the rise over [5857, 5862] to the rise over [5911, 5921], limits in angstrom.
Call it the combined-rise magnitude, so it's -0.54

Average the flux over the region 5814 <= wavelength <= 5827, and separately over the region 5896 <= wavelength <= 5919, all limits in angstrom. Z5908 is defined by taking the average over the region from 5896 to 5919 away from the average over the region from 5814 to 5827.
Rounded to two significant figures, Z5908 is 1.0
